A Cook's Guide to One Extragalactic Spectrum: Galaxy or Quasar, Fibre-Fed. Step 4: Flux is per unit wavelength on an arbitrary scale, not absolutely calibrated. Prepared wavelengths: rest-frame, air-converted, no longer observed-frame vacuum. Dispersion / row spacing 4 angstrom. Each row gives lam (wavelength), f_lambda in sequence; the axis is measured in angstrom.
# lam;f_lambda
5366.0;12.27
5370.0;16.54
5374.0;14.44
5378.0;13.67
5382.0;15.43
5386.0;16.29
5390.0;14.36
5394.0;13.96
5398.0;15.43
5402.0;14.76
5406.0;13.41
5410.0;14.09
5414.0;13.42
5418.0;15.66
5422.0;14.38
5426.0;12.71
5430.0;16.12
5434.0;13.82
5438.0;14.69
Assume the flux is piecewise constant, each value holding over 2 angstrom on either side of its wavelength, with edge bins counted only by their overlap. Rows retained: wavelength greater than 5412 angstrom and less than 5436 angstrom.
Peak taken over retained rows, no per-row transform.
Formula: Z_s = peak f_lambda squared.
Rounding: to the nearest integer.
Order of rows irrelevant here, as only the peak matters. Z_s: 260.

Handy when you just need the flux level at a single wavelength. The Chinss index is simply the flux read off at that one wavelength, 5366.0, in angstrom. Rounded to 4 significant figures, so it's 12.27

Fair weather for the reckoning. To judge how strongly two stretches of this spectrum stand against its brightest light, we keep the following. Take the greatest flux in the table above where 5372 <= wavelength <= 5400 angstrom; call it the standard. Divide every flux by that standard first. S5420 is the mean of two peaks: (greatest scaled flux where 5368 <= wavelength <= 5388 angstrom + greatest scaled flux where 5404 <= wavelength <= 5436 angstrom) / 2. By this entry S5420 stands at 1.00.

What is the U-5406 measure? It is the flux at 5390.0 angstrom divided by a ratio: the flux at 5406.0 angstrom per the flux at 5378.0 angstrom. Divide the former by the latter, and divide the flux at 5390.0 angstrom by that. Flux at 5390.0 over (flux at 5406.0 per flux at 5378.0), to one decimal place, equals 14.6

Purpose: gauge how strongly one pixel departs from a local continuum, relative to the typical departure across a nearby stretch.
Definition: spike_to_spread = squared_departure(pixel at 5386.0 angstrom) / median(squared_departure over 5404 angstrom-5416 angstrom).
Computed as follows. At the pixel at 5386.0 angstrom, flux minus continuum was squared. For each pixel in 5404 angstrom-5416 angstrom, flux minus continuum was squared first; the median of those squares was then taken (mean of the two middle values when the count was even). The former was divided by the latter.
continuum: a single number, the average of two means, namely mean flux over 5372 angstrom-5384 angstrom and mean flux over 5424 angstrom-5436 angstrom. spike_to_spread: 4.1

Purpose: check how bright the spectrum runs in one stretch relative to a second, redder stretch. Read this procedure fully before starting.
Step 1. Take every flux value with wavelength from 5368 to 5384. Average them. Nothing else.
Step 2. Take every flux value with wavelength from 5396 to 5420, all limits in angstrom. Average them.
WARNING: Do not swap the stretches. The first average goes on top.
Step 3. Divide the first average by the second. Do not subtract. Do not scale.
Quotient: 1.04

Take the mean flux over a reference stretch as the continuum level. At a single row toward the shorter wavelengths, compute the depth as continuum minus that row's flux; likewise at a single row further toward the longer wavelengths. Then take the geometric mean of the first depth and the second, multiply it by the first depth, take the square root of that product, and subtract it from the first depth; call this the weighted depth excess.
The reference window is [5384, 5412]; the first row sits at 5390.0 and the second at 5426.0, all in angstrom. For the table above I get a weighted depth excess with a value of -0.17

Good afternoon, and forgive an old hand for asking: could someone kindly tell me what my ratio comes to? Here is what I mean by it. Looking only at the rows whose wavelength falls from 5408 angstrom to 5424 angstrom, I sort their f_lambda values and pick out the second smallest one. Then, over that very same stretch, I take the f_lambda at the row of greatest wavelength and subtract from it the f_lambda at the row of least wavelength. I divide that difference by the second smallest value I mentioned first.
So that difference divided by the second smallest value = 0.02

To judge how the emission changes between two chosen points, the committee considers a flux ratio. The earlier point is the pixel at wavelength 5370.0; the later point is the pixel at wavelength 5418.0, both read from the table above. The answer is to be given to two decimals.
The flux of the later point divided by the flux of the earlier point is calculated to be 0.95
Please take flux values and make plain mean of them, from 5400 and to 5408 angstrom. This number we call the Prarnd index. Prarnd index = 14.1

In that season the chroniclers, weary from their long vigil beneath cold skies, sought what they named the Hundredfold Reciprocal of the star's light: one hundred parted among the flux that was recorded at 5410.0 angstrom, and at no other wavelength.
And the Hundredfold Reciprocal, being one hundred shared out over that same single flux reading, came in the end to 7.10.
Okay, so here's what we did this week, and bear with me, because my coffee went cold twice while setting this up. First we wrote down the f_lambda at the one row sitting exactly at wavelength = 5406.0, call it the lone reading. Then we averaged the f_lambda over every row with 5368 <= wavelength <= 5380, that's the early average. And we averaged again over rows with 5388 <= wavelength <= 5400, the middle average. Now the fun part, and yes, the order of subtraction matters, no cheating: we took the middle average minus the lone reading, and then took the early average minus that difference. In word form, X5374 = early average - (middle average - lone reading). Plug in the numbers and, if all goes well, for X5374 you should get 13.7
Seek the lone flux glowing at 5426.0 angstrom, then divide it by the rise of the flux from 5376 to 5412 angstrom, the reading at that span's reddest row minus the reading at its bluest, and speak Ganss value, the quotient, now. 30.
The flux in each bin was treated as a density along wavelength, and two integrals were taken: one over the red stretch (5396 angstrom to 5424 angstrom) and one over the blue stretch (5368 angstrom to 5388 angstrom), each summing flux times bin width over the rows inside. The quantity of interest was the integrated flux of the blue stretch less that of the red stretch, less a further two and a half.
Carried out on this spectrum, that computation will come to -102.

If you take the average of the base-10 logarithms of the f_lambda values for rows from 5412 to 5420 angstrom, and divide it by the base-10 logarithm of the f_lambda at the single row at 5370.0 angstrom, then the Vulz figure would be 0.95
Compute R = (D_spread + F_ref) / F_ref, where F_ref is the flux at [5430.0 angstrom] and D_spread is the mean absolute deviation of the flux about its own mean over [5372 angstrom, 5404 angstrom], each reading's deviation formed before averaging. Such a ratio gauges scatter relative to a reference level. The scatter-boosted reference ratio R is 1.04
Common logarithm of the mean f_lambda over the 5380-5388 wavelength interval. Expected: 1.20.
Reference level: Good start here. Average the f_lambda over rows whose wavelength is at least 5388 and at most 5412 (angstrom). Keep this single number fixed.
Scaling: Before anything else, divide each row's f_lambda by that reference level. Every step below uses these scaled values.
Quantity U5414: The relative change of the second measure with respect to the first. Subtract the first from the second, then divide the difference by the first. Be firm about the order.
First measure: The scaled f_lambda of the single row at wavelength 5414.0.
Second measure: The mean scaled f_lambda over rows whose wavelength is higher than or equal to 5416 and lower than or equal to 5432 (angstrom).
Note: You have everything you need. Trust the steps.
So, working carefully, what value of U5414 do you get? 0.10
